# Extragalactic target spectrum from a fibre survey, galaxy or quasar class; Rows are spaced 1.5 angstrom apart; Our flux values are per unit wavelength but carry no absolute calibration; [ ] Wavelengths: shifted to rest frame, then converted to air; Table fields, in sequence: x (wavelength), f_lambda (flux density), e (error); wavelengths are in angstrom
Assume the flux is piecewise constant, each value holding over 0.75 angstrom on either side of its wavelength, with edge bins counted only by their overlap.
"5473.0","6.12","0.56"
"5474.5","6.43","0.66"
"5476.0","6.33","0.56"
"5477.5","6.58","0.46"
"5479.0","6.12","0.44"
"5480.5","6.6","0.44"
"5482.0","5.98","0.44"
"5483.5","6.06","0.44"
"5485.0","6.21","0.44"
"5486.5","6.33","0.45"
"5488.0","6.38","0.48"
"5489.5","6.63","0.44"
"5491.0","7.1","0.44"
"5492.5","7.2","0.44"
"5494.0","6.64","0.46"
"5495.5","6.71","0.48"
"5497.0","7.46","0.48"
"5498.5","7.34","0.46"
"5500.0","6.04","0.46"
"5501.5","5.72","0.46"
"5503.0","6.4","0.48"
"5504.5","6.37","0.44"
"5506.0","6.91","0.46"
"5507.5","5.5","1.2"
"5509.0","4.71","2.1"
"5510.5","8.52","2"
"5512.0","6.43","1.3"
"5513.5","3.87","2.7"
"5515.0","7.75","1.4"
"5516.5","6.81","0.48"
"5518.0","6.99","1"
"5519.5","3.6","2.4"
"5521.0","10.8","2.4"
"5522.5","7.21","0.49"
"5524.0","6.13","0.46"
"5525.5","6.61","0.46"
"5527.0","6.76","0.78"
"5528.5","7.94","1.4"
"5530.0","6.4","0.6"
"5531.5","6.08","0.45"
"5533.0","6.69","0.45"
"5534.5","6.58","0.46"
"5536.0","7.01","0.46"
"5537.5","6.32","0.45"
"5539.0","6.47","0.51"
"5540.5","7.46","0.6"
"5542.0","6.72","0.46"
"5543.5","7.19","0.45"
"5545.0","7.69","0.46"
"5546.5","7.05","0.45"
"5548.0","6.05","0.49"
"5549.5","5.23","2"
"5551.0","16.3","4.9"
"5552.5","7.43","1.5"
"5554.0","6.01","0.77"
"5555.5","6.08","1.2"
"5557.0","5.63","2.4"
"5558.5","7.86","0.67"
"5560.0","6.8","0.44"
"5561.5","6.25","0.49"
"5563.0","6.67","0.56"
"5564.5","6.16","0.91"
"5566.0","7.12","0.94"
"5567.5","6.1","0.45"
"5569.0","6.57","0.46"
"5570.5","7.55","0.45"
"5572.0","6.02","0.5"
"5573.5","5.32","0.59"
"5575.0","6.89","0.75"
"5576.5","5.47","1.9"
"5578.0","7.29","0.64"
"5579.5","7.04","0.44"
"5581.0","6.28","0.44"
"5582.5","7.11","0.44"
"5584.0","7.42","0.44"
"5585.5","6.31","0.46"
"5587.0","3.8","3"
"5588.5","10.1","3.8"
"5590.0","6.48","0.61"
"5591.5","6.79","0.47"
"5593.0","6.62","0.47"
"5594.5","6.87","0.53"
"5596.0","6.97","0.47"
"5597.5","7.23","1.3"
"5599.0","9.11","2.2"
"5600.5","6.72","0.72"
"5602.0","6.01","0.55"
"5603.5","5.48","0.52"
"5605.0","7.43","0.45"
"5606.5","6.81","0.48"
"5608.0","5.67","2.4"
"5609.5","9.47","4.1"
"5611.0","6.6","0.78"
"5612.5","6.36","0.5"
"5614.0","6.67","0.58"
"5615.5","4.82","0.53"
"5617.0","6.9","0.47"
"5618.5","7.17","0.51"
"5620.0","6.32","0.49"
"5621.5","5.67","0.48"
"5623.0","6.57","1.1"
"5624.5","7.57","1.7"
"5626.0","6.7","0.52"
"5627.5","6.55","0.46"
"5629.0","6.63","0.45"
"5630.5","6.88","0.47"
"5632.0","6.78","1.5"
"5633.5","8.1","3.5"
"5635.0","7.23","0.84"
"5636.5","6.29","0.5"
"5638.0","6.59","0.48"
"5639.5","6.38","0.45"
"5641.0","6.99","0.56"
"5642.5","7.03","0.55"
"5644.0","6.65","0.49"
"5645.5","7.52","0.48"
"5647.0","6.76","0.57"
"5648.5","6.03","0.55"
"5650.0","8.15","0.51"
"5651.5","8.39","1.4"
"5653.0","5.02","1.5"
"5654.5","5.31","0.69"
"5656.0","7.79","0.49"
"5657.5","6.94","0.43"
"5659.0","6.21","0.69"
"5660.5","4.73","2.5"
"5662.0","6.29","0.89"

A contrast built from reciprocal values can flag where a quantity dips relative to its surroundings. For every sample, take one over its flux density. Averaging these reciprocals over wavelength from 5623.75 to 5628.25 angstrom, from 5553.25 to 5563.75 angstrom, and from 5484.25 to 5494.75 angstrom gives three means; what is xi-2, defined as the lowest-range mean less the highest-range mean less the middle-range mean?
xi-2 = -0.150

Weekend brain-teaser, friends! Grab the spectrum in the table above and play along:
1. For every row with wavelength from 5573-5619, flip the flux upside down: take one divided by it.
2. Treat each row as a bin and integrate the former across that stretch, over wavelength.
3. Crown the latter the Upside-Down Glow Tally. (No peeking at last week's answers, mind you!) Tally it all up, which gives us 7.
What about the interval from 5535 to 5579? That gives 7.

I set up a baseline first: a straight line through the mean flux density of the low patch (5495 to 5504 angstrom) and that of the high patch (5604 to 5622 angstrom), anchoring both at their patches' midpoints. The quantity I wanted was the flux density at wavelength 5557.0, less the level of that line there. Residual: -1.0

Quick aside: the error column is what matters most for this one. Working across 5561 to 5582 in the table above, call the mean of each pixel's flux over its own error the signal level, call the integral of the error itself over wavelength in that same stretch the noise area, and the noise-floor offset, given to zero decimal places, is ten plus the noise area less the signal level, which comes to 13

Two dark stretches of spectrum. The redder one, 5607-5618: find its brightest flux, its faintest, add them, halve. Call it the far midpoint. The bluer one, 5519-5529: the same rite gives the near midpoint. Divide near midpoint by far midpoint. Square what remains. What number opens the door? 1.02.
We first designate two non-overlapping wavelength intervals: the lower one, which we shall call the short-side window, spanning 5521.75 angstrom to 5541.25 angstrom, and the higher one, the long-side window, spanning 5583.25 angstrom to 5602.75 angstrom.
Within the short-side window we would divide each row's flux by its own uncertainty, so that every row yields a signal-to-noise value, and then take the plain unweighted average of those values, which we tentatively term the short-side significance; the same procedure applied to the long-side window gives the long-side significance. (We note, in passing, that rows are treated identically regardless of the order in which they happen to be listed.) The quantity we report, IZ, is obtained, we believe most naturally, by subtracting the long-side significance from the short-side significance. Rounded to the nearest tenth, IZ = 2.5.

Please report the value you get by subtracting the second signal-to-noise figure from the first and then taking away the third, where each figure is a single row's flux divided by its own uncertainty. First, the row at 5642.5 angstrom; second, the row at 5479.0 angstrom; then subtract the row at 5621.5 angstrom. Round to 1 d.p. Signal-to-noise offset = -12.9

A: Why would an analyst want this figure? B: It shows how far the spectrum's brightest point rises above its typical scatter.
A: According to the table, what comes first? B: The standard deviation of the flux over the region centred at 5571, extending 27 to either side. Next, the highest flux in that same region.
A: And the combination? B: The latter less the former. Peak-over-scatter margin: 14.4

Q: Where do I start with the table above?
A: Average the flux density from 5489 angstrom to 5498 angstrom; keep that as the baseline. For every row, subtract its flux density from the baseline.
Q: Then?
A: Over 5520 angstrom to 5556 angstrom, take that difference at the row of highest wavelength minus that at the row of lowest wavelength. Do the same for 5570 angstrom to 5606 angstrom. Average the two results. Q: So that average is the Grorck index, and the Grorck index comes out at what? 2.4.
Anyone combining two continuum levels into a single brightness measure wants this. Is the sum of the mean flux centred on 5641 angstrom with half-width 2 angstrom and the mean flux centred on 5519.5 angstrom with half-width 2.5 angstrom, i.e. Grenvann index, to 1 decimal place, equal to 13.9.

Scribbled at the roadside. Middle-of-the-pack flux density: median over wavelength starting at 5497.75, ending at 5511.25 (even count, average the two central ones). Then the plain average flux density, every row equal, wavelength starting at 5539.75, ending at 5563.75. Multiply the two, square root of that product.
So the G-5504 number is 6.81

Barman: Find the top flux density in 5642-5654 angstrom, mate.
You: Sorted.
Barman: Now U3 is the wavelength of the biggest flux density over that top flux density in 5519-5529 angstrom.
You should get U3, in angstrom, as 5521.0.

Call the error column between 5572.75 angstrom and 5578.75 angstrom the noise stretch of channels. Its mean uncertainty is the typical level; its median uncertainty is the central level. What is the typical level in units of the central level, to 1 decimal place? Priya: 1.4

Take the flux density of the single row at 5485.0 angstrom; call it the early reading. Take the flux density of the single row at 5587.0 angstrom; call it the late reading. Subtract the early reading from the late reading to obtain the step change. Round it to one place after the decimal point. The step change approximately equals -2.4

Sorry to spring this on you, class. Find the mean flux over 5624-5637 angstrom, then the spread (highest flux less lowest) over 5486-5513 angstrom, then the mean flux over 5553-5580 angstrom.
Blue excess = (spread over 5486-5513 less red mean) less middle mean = -9.7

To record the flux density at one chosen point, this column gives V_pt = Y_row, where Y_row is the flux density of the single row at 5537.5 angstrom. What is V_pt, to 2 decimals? 6.32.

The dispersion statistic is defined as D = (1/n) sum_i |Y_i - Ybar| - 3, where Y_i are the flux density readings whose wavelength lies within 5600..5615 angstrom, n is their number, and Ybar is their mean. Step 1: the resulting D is -2.29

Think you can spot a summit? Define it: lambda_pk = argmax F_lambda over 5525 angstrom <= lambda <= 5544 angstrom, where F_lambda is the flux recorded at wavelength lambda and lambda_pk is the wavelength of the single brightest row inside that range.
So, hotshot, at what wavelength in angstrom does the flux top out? 5528.5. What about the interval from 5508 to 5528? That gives 5521.0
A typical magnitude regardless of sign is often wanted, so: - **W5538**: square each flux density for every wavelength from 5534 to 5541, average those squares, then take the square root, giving 6.78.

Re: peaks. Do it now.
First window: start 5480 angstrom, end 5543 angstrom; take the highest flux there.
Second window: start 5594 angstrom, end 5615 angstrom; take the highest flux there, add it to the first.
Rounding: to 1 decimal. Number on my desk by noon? 20.3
